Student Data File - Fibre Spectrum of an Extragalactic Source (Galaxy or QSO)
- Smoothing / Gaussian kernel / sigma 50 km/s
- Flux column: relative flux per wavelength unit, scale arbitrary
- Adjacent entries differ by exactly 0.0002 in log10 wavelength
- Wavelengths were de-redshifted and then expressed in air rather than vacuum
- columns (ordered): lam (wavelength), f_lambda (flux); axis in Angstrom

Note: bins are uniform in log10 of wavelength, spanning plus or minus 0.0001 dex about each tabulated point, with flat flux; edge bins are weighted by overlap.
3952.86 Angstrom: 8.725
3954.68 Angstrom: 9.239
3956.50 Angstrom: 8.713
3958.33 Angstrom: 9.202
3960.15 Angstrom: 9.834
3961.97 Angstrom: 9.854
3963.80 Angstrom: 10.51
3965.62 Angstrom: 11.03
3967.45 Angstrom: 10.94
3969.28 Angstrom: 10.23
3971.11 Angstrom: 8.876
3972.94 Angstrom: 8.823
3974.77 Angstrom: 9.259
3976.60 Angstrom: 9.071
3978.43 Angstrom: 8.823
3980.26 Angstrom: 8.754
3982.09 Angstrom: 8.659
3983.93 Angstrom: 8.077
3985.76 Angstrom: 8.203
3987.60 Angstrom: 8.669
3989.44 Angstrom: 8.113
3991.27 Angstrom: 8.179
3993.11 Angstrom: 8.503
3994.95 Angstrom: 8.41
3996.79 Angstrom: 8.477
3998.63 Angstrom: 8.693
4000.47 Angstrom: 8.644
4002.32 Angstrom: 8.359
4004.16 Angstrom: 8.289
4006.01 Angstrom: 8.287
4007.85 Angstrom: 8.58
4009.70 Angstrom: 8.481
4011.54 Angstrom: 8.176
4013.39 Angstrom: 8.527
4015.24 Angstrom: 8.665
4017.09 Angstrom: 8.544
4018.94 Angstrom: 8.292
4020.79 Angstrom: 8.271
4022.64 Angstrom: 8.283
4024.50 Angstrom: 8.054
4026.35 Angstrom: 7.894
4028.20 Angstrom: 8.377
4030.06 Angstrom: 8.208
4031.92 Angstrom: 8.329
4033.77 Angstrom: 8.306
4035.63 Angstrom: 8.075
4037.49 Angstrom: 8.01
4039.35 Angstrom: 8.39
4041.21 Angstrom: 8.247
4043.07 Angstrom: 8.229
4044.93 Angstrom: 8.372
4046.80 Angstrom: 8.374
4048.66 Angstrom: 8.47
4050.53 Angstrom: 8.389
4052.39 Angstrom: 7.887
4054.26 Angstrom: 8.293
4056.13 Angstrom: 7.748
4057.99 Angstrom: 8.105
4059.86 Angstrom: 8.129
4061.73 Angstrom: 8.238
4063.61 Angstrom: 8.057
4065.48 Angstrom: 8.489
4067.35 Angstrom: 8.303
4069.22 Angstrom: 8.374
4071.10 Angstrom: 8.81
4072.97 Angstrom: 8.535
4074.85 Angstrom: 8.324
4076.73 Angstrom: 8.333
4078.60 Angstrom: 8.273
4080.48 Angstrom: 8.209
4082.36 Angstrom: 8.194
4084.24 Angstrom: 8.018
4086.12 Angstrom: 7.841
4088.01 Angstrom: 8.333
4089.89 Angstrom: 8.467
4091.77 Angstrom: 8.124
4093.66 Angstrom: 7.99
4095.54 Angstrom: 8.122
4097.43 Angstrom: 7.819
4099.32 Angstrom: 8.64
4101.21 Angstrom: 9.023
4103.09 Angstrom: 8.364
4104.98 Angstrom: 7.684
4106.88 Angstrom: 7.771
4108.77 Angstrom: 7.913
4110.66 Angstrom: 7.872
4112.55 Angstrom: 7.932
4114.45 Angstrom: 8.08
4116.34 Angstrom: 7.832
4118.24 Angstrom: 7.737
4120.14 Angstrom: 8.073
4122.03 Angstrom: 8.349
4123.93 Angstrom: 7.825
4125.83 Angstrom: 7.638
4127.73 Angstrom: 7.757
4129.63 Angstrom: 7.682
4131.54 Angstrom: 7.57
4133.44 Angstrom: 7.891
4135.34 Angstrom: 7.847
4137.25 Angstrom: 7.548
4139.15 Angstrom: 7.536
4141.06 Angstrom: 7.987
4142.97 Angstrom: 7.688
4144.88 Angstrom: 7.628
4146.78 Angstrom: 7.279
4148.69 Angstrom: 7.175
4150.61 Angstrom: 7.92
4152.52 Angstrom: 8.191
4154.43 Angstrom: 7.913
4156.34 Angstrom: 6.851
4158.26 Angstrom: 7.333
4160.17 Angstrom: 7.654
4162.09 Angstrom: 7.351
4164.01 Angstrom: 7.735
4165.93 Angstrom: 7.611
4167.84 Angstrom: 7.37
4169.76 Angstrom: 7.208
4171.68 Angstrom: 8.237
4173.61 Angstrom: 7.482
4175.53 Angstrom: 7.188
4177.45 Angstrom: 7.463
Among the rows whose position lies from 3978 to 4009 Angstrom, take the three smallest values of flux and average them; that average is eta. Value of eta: 8.12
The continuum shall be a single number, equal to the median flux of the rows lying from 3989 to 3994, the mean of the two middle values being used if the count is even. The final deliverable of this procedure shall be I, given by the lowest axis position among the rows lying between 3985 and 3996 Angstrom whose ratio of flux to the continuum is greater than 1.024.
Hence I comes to 3987.60 Angstrom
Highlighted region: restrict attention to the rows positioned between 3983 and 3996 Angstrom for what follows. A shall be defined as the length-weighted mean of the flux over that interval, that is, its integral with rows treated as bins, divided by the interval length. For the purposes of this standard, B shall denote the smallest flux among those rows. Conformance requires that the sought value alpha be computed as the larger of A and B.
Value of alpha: 8.31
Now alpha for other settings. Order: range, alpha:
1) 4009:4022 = 8.42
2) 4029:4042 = 8.22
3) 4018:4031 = 8.20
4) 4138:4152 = 7.62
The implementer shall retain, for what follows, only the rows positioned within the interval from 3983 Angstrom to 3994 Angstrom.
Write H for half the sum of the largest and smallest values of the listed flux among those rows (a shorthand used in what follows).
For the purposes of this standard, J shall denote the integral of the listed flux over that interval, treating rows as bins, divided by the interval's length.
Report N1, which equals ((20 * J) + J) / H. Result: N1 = 20.8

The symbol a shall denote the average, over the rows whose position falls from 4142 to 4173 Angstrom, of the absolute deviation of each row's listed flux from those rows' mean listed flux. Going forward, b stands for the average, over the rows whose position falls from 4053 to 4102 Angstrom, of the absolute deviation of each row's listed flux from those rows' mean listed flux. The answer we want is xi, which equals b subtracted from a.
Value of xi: 0.09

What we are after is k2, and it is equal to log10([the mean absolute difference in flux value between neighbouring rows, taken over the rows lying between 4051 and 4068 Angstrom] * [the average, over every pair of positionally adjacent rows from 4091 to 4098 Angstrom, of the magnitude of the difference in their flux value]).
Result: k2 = -1.27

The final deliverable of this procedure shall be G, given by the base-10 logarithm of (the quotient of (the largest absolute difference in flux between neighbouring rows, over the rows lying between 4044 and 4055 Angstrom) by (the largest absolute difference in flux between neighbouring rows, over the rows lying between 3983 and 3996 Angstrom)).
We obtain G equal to -0.04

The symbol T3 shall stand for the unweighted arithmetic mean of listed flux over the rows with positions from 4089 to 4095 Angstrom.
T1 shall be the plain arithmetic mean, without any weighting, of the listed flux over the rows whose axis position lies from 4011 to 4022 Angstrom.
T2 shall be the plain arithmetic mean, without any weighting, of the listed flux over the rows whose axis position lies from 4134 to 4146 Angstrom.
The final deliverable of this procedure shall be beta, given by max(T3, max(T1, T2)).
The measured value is 8.41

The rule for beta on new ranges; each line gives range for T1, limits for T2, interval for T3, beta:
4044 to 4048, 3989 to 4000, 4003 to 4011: 8.41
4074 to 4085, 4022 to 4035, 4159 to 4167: 8.23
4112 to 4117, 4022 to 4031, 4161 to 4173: 8.16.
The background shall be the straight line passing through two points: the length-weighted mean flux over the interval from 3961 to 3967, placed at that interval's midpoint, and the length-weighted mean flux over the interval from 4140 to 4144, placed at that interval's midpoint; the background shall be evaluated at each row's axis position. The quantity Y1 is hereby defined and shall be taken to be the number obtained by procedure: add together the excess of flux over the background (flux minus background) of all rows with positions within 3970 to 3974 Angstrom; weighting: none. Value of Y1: -3.1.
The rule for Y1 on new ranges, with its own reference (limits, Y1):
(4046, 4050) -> -1.6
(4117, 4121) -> -0.5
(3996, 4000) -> -2.8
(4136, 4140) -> -0.7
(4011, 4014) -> -2.8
